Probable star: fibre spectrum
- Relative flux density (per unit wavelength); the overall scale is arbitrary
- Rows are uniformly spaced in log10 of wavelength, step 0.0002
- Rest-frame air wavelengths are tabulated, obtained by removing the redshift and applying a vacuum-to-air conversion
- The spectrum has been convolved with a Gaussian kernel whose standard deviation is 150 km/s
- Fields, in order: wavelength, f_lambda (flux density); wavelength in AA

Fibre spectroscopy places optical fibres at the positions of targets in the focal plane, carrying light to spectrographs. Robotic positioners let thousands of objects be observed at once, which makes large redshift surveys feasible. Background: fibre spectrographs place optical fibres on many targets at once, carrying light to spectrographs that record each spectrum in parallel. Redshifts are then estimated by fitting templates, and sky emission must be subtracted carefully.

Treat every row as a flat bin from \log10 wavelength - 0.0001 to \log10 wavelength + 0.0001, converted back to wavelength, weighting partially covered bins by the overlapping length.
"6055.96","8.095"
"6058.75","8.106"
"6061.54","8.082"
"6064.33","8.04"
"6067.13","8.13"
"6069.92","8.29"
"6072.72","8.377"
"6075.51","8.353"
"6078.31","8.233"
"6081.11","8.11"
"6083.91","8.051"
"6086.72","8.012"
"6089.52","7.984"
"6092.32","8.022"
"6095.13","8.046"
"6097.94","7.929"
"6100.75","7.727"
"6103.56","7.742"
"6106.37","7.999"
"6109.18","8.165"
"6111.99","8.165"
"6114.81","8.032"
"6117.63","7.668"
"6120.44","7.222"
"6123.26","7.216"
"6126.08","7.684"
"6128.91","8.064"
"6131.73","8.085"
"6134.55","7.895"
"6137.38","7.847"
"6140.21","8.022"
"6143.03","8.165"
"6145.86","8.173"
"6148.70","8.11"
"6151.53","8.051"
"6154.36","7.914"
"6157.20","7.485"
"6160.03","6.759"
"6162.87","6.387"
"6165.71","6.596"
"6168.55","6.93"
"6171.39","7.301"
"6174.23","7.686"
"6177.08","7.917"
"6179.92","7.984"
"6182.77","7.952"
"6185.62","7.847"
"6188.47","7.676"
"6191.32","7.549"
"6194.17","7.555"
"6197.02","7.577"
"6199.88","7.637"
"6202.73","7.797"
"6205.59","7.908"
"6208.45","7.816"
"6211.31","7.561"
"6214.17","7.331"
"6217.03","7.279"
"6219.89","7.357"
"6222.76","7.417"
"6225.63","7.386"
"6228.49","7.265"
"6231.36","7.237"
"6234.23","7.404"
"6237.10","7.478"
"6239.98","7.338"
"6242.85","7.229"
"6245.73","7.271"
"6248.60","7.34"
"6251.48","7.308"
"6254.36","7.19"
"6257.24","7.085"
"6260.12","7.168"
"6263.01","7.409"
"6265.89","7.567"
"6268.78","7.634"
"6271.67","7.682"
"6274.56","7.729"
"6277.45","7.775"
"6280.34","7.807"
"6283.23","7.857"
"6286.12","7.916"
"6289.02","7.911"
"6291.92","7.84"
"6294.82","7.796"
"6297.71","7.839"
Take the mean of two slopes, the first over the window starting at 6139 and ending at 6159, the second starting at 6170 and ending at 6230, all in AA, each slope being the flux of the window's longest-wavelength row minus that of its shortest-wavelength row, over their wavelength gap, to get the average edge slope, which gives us -0.016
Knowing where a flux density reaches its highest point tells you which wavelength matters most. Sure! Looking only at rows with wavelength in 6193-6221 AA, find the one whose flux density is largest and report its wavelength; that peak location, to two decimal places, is 6205.59 AA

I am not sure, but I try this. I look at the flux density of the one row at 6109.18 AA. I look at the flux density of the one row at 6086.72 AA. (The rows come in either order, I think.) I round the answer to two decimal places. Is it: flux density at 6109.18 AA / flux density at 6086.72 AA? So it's 1.02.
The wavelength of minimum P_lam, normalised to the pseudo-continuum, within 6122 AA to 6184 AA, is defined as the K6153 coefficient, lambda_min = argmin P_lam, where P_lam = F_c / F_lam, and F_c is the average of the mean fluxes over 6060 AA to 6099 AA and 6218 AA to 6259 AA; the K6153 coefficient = 6145.86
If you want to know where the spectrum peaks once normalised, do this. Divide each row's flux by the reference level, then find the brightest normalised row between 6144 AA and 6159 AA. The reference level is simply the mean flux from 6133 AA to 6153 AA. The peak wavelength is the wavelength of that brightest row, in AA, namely 6145.86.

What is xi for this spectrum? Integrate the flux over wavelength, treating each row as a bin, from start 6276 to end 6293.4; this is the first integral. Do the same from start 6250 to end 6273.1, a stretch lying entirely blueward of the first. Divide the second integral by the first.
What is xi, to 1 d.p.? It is 1.2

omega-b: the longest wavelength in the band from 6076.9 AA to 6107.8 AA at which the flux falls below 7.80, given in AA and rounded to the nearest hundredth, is 6103.56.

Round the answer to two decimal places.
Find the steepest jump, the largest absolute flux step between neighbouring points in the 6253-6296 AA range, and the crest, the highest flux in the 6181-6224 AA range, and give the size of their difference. 7.71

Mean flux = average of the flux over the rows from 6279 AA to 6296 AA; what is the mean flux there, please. 7.9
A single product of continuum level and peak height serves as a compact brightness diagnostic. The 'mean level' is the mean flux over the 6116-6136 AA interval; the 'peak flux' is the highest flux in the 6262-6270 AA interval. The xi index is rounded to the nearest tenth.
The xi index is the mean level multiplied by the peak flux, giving 58.7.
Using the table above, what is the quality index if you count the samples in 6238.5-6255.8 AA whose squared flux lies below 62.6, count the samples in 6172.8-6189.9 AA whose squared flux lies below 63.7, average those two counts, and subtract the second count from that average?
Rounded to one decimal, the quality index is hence 0.5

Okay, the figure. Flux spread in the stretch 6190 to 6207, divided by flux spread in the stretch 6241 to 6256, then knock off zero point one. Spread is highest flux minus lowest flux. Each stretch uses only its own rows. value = 2.3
